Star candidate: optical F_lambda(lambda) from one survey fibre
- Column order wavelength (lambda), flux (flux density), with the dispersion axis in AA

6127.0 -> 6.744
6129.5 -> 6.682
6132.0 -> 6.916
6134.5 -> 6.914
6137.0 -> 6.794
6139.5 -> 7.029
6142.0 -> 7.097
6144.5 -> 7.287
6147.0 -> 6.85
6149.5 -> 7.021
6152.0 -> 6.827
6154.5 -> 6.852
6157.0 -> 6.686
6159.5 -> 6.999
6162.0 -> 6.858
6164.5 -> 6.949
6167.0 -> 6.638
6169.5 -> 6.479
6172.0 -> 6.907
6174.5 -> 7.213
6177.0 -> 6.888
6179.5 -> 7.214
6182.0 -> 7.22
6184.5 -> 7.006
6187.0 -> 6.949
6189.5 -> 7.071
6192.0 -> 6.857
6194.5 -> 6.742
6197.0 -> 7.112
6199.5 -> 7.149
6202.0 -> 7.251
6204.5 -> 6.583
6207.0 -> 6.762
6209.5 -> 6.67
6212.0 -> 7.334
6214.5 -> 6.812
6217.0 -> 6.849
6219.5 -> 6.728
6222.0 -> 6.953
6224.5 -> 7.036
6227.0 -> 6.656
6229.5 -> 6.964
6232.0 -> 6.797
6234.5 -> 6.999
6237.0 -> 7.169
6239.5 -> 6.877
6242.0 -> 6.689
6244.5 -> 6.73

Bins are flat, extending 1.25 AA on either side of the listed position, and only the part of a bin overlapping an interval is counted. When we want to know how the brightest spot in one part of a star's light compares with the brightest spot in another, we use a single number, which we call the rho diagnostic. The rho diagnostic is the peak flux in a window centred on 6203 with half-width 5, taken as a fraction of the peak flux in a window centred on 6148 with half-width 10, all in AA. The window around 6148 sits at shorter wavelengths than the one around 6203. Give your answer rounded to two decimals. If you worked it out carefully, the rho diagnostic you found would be 1.00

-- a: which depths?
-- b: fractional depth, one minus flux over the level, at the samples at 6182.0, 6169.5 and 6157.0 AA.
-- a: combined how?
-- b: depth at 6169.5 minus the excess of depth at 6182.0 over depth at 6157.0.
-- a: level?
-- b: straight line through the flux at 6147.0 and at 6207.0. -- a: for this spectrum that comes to 0.13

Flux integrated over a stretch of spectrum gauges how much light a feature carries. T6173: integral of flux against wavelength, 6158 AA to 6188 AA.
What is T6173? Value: 208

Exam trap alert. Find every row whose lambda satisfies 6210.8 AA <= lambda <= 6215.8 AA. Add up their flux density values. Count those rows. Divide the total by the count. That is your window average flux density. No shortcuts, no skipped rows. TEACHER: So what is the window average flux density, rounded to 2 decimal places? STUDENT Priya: 7.07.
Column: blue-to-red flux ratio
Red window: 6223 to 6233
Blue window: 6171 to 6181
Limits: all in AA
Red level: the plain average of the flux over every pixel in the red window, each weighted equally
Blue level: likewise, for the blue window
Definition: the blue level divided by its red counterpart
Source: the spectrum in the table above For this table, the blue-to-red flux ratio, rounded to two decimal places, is 1.03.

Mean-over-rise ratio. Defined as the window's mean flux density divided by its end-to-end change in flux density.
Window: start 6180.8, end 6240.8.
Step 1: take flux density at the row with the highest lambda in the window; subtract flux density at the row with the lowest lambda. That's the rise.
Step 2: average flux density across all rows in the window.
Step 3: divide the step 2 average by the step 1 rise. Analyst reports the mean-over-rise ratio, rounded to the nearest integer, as -20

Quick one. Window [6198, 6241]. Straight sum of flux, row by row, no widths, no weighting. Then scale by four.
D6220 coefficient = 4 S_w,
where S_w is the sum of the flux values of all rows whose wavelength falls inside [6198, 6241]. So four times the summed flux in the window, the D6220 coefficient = 470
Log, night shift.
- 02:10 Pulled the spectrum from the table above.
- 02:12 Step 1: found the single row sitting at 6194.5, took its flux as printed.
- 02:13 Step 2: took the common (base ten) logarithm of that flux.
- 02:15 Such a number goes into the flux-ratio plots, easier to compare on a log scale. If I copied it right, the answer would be 0.829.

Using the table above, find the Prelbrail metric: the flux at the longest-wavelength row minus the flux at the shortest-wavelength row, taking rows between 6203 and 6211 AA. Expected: 0.1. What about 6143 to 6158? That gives -0.6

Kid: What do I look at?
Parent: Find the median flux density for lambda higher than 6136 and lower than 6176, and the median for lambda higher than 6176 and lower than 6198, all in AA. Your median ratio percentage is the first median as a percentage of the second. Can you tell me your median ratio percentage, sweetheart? 98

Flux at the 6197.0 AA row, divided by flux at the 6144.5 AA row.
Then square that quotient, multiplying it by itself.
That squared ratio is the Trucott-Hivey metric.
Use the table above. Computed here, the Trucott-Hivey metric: 0.95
